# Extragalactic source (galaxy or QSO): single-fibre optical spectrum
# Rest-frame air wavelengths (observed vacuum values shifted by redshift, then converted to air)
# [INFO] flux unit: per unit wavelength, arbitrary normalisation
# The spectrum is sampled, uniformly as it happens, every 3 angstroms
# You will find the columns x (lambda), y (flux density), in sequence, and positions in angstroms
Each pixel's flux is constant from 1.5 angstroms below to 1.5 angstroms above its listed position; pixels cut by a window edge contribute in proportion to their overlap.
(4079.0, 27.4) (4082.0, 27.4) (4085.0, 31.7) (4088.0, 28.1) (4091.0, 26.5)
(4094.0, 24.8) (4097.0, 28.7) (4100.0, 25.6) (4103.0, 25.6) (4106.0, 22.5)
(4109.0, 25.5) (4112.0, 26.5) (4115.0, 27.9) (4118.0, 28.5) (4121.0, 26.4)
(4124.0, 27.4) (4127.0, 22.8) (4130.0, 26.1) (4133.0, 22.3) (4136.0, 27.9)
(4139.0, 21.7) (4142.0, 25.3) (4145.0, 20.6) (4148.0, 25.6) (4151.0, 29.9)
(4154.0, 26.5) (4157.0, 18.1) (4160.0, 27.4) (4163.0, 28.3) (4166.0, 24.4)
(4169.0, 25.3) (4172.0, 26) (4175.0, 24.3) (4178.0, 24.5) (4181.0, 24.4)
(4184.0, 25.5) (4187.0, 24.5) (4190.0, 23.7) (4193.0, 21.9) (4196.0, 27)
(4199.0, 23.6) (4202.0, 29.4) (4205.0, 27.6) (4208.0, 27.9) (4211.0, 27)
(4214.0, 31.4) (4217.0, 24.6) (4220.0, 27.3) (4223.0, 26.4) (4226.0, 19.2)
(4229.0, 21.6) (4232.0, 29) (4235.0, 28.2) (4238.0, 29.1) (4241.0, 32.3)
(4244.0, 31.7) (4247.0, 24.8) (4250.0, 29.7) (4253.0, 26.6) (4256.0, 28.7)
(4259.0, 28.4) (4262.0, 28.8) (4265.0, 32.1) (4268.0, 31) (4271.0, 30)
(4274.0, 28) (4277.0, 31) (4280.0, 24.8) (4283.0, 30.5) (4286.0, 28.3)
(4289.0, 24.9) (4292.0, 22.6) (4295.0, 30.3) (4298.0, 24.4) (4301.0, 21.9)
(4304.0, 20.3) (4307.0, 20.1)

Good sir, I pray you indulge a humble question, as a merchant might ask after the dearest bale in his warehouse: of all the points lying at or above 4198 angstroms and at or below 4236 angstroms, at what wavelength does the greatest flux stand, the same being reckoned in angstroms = 4214.0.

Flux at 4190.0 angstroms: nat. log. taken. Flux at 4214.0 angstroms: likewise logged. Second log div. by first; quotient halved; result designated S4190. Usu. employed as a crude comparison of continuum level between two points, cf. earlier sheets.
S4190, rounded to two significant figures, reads 0.54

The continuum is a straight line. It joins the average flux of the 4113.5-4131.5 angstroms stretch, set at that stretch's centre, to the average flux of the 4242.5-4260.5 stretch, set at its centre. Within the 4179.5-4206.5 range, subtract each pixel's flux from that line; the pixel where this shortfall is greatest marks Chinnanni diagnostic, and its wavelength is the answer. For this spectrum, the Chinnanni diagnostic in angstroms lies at 4193.0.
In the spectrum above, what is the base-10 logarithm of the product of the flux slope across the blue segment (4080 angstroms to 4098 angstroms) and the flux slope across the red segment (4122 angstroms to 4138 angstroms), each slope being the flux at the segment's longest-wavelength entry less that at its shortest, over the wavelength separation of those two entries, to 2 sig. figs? -2.4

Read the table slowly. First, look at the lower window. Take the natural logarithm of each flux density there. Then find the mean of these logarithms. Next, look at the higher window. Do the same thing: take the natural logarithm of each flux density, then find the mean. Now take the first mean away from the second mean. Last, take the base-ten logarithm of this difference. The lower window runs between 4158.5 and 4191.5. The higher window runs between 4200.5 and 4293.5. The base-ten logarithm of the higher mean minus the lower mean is -1.04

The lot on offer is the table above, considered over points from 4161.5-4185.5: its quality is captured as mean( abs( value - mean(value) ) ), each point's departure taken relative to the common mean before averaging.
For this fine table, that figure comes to 0.95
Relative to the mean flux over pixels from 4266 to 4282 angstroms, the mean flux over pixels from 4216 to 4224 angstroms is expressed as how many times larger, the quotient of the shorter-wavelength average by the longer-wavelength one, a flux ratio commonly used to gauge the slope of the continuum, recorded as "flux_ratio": 0.90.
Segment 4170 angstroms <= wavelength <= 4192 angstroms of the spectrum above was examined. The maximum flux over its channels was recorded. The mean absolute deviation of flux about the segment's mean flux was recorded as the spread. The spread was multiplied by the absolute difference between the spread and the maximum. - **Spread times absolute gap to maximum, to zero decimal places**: 15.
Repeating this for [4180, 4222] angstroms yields 62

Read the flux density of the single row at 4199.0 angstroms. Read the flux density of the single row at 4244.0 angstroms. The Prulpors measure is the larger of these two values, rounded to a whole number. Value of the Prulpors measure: 32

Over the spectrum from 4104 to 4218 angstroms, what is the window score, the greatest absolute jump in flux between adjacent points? 9.3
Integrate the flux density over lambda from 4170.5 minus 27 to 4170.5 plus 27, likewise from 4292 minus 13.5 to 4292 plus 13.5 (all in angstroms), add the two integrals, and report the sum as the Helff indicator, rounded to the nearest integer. 2028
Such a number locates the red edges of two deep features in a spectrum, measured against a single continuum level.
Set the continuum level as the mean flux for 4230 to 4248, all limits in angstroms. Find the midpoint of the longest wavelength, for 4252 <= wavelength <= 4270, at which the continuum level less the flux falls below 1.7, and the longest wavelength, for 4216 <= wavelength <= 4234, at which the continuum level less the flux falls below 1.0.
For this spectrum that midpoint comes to 4250.0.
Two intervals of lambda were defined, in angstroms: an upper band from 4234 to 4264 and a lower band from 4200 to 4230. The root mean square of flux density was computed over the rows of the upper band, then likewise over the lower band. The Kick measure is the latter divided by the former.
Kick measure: 0.92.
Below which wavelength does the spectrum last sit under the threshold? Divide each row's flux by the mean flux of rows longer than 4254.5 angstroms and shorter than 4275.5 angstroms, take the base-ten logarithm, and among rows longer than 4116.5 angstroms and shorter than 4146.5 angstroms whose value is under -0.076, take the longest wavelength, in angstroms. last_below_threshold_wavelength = 4145.0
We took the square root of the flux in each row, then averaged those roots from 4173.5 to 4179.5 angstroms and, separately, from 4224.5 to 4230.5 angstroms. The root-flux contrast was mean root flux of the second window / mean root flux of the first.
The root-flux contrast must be 0.91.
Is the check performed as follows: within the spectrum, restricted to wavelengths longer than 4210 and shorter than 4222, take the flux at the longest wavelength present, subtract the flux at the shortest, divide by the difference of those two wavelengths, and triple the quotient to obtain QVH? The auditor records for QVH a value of 0.10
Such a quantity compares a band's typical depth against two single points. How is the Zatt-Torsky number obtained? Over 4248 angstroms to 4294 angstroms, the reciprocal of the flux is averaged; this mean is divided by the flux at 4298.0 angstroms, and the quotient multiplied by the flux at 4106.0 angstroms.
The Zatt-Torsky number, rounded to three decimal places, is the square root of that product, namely 0.181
